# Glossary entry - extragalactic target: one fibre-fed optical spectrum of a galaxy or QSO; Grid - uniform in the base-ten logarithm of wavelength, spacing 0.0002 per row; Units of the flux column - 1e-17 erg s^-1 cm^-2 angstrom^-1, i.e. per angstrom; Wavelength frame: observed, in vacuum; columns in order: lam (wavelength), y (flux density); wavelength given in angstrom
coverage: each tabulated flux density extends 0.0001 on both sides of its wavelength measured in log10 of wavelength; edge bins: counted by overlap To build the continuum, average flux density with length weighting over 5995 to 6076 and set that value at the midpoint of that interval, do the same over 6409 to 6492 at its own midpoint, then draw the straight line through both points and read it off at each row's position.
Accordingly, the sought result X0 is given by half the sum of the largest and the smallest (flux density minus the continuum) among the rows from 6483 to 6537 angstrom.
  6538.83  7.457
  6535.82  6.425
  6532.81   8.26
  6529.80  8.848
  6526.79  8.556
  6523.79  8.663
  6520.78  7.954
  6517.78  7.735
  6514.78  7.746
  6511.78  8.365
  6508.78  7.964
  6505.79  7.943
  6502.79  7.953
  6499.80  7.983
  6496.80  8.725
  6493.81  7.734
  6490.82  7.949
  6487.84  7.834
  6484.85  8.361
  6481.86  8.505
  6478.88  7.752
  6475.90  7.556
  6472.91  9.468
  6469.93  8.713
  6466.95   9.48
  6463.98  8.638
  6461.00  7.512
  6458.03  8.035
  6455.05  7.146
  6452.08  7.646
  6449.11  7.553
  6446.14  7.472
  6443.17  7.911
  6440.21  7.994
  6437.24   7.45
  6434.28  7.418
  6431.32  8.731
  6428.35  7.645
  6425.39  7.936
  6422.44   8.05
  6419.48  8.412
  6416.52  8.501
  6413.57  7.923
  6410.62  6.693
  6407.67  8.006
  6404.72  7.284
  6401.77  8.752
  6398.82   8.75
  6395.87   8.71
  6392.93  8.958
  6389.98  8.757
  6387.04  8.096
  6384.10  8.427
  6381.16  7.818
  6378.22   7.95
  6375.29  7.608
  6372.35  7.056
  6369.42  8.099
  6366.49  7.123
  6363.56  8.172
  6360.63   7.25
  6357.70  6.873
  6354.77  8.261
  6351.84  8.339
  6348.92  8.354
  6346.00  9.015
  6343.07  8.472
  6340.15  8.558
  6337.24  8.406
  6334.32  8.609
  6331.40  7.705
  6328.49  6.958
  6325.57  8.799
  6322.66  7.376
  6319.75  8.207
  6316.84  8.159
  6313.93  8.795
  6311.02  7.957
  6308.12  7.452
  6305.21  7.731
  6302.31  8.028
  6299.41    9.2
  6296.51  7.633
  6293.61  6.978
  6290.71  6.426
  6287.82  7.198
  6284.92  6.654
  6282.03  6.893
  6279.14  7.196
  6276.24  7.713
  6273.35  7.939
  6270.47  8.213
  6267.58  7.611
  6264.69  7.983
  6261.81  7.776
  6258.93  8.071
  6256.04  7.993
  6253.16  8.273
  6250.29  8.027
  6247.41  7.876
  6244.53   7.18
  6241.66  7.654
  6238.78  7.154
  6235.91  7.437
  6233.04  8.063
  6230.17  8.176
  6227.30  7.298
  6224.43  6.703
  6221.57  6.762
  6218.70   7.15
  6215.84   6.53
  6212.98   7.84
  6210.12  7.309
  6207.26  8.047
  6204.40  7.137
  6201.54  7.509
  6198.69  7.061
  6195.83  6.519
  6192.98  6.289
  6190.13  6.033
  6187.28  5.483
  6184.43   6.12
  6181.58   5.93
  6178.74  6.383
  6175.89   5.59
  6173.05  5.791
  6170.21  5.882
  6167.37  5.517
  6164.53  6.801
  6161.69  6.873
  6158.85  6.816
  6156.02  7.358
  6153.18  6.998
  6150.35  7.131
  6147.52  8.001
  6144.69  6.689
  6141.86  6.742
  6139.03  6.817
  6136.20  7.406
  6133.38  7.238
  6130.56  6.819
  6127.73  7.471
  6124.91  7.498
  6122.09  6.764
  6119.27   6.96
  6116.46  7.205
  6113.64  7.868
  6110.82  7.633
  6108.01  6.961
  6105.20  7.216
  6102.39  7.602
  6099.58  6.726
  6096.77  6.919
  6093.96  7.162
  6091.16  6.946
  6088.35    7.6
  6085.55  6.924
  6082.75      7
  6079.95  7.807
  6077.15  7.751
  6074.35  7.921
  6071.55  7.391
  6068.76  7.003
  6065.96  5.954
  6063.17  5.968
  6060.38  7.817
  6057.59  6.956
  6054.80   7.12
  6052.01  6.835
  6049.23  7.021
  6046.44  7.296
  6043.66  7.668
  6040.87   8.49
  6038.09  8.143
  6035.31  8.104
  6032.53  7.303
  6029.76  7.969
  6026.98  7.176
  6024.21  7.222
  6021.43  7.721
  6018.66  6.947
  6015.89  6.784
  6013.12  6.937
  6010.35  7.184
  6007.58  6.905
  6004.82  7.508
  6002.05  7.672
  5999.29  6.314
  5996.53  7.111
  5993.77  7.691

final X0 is -0.5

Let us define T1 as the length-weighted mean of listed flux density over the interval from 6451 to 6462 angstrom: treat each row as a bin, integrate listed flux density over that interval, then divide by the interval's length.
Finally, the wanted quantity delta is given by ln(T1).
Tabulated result 2.026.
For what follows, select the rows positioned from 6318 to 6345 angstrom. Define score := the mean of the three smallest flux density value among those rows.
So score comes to 7.3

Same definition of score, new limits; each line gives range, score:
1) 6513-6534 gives 7.8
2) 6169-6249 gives 5.6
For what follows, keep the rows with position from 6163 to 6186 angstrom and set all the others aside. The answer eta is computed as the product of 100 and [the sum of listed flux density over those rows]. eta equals 4801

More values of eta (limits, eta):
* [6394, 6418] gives 6462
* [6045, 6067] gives 5497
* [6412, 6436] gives 6462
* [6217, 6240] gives 5874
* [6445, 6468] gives 6348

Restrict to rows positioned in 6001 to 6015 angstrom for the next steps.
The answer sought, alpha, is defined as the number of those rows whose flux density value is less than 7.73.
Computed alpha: 5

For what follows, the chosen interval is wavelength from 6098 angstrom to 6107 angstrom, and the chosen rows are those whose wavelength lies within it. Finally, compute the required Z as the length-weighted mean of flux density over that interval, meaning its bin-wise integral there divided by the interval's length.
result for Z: 7.2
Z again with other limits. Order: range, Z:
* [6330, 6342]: 8.3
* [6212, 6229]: 7.0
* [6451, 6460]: 7.6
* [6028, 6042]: 8.0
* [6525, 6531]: 8.7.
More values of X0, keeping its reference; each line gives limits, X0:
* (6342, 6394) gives 0.1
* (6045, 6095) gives -0.4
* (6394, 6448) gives -0.2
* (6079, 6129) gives -0.1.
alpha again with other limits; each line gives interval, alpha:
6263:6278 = 2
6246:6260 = 0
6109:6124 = 4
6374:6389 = 1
